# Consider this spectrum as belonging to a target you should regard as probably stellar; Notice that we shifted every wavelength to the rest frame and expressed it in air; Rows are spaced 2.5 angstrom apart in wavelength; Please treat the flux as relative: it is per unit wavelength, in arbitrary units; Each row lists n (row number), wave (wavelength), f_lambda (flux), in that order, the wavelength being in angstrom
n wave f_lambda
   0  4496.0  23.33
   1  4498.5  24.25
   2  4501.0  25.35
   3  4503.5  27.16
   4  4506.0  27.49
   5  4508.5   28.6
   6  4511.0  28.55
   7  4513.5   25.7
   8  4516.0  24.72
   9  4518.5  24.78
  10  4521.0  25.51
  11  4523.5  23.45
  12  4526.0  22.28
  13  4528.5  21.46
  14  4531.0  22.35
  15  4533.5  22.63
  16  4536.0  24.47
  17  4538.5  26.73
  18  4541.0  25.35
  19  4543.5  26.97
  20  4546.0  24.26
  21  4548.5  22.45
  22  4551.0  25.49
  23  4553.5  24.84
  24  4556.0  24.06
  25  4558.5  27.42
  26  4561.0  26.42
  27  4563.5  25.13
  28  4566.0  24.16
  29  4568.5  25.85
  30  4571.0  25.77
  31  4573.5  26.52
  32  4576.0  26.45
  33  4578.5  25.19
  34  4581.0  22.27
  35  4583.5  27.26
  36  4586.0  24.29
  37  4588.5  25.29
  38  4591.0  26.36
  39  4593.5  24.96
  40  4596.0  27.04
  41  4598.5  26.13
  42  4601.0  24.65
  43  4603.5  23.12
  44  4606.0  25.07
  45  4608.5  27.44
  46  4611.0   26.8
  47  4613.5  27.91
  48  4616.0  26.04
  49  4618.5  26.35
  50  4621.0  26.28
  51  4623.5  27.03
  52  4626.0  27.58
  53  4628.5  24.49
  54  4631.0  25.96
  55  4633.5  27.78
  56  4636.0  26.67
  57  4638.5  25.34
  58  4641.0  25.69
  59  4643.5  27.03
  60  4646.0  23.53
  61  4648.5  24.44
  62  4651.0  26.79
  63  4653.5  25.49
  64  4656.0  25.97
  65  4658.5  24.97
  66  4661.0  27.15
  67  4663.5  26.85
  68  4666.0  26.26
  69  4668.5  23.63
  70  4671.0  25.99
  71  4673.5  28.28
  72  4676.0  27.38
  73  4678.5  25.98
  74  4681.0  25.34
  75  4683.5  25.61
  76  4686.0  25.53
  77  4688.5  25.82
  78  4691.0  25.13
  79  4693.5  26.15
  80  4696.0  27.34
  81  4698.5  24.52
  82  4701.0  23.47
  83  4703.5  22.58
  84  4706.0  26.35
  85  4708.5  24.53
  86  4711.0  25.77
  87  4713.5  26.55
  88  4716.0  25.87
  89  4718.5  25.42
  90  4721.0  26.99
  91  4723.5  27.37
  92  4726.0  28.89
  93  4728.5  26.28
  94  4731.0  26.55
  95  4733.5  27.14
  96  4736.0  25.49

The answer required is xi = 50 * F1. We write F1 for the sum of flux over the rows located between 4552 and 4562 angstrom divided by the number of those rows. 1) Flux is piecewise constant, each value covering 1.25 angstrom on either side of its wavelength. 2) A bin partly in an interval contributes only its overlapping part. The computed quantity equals 1284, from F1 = 25.7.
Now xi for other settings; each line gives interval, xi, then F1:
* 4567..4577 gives 1307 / 26.1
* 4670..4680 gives 1345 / 26.9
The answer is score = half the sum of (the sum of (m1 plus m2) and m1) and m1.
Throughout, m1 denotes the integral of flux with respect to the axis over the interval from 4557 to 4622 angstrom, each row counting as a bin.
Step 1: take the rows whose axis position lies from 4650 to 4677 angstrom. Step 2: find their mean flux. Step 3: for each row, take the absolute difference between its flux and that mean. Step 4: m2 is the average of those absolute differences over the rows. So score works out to 2513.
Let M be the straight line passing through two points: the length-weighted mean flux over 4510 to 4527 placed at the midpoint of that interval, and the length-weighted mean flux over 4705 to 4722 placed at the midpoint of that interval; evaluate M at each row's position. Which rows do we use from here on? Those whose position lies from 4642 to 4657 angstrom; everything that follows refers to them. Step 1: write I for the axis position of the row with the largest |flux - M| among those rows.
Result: 4646.0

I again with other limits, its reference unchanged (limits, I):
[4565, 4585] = 4581.0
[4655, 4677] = 4673.5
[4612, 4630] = 4613.5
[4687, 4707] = 4703.5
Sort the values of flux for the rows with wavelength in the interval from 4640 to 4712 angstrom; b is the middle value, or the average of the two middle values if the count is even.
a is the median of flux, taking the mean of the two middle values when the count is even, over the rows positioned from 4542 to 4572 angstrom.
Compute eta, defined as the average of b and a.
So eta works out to 25.5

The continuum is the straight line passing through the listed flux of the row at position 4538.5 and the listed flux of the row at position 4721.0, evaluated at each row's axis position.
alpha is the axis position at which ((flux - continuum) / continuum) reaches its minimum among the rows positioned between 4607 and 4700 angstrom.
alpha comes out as 4646.0 angstrom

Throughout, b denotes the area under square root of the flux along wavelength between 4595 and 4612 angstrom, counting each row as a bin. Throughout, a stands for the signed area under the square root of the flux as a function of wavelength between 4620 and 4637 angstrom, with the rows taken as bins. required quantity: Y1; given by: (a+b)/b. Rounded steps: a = 87.6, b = 86.2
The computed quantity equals 2.02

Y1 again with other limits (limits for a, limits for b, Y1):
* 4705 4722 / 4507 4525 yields 1.95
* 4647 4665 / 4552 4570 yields 2.01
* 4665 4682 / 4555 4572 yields 2.01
